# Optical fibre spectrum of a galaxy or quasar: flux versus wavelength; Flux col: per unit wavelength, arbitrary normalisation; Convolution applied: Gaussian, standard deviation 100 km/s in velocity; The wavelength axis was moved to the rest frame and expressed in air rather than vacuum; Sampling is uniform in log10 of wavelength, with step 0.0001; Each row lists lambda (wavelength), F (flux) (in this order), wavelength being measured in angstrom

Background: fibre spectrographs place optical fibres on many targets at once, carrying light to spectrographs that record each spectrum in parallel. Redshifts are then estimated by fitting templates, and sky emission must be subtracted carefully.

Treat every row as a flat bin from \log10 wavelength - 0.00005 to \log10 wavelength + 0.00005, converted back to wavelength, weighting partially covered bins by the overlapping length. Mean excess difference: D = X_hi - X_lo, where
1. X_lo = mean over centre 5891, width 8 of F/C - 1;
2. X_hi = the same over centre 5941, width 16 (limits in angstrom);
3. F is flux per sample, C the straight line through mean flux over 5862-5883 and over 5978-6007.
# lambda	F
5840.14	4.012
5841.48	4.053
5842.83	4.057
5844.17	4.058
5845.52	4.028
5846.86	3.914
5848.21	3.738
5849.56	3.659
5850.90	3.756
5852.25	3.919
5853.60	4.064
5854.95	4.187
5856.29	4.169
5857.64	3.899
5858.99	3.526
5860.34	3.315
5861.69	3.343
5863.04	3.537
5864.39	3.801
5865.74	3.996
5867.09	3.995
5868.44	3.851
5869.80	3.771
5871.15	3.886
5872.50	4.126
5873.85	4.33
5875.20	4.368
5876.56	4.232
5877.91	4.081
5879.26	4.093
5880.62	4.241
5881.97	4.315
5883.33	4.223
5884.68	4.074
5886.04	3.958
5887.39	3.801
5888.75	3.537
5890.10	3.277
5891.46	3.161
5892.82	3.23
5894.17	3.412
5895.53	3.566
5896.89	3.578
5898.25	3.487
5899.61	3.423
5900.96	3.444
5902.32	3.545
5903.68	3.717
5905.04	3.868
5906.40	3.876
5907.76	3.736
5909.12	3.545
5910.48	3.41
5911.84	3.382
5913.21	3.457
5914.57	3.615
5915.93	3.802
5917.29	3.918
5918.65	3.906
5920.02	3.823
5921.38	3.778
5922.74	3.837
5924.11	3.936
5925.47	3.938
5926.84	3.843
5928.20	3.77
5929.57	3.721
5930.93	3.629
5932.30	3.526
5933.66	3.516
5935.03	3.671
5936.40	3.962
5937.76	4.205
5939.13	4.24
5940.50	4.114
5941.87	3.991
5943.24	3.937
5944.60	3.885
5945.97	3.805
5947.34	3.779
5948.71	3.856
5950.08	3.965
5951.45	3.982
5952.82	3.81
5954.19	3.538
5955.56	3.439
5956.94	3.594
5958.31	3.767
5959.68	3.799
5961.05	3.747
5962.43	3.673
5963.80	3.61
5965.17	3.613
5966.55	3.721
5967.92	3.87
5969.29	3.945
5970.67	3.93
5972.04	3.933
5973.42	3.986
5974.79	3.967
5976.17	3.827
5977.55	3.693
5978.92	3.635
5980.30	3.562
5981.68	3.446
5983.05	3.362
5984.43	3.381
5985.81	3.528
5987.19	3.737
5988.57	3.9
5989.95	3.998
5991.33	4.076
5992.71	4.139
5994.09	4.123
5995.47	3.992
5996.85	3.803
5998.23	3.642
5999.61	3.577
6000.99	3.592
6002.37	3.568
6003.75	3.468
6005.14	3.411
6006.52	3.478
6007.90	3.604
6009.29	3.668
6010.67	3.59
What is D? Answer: 0.17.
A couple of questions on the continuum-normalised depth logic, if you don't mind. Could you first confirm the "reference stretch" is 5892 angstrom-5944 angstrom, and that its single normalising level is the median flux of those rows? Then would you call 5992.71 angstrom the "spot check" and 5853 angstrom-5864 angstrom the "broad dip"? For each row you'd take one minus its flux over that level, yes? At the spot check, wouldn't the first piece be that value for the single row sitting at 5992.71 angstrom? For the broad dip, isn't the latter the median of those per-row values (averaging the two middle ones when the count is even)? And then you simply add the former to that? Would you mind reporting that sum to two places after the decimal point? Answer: -0.11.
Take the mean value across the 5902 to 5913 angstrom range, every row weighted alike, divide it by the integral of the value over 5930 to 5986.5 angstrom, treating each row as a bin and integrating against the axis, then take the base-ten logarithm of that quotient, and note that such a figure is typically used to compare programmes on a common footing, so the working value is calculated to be -1.77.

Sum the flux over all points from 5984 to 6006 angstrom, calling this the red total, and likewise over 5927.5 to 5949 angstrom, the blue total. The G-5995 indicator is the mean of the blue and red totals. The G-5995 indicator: 60.77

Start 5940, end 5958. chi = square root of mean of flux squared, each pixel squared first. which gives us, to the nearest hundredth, 3.83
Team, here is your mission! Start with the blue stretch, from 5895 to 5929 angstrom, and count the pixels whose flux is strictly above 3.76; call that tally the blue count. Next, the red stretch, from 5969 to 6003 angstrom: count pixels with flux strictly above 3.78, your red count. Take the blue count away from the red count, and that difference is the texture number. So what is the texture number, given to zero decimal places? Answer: 1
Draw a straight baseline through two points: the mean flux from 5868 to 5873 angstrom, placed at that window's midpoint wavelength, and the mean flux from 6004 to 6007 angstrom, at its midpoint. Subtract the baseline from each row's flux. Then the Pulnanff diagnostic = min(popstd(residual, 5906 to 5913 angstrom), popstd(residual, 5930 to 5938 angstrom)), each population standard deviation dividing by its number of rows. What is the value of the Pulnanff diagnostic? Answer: 0.18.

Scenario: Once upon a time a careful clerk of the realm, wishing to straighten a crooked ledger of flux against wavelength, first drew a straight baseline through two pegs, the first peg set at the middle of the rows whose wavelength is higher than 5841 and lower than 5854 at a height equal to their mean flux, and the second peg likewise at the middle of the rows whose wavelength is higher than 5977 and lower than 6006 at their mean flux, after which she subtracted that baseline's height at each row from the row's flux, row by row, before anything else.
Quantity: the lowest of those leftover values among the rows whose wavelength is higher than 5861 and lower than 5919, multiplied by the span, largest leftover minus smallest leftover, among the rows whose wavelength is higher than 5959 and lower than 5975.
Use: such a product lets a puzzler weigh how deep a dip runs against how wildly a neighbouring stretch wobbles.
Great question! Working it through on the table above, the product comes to -0.27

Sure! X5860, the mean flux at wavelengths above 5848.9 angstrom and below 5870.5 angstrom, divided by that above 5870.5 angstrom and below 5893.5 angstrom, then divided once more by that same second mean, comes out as 0.25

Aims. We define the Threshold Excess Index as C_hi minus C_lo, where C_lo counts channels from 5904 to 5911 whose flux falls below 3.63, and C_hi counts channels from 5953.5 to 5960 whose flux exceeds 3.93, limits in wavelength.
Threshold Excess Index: -2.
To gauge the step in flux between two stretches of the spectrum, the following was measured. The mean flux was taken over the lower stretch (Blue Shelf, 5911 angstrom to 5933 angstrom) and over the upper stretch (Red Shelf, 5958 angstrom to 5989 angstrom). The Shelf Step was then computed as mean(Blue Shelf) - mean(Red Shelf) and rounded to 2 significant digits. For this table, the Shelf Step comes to 0.019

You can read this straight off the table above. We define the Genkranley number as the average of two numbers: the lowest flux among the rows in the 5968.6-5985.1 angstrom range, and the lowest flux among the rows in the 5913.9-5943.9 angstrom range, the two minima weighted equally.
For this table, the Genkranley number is 3.44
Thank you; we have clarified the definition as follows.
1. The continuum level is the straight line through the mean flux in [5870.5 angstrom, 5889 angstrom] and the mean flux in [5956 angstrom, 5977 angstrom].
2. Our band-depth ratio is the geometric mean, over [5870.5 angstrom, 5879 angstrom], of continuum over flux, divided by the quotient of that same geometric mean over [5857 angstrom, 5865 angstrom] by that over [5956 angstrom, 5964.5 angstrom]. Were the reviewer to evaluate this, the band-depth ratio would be 0.87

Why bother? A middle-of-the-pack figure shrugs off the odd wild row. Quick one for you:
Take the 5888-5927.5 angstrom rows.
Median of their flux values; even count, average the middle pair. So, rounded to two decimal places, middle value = 3.58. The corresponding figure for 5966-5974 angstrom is 3.93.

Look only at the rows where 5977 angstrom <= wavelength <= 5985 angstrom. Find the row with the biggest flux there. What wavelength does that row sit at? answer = 5977.55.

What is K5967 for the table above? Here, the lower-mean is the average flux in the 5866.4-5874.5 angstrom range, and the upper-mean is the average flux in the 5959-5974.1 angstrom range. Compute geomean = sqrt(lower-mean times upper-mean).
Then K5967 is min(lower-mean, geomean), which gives 3.90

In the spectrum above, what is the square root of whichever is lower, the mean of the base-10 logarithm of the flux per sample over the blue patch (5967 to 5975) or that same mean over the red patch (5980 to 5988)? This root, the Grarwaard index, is 0.738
